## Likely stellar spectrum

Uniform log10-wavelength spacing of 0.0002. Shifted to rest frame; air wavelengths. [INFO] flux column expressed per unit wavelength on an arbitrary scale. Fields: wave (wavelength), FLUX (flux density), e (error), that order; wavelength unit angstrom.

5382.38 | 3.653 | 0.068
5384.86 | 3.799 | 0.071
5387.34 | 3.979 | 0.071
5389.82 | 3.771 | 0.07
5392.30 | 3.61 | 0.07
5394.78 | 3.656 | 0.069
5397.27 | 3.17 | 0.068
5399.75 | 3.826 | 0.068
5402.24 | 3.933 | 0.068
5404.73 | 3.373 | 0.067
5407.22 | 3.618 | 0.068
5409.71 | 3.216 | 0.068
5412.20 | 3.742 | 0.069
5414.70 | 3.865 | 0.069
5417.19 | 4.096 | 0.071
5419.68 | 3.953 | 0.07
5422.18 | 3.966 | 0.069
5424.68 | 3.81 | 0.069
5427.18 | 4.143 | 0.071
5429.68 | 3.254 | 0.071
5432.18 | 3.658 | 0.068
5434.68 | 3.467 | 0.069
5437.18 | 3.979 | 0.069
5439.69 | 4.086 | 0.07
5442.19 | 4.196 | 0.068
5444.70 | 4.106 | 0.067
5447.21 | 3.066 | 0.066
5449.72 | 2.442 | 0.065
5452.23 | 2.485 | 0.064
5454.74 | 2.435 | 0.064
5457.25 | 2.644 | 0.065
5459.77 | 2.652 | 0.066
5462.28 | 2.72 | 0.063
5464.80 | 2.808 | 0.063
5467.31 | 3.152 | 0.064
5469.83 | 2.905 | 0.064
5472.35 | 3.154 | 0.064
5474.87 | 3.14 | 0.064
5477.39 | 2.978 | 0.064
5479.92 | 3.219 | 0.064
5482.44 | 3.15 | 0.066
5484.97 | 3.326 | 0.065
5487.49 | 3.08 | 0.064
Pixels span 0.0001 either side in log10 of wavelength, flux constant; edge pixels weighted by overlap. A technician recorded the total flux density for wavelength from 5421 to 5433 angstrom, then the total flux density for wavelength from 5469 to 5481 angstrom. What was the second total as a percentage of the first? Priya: 82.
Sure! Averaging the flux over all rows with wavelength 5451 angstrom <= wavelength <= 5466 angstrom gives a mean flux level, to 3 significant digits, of 2.62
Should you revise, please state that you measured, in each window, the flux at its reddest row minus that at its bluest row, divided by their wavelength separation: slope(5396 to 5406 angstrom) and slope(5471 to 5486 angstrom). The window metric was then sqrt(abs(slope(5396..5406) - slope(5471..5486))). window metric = 0.12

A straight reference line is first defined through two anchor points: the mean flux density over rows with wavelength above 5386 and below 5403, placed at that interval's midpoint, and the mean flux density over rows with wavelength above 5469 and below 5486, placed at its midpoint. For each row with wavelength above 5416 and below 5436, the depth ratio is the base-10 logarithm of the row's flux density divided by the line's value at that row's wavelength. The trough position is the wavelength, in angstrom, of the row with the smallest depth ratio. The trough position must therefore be 5429.68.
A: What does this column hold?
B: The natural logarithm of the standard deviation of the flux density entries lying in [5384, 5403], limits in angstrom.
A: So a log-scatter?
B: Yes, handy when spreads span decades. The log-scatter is -1.4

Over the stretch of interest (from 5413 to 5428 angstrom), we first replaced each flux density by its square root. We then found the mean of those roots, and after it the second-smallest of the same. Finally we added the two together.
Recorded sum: 3.96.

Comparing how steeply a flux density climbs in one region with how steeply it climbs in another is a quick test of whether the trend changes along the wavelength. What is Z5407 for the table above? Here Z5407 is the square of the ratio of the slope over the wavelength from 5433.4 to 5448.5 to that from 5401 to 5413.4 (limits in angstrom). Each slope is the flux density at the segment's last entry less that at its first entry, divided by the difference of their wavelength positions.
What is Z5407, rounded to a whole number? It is 3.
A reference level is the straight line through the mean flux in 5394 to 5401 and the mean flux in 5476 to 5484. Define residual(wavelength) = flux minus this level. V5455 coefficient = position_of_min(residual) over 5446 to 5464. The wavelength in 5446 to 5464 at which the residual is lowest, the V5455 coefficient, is 5449.72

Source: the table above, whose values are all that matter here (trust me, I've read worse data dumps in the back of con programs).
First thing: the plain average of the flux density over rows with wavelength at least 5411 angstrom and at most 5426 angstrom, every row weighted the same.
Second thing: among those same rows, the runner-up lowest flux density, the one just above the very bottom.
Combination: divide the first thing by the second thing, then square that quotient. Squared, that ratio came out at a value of 1.05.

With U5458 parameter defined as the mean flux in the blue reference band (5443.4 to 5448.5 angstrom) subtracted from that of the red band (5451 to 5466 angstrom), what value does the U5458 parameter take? -1.0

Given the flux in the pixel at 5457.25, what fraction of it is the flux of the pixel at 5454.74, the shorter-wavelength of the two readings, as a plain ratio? 0.92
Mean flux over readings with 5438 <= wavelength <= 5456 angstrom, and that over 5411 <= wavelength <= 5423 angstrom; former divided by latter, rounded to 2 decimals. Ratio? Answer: 0.83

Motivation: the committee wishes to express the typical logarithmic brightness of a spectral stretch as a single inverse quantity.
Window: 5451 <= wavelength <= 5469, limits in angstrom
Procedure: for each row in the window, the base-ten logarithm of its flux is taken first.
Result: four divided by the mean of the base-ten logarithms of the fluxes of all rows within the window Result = 9.3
